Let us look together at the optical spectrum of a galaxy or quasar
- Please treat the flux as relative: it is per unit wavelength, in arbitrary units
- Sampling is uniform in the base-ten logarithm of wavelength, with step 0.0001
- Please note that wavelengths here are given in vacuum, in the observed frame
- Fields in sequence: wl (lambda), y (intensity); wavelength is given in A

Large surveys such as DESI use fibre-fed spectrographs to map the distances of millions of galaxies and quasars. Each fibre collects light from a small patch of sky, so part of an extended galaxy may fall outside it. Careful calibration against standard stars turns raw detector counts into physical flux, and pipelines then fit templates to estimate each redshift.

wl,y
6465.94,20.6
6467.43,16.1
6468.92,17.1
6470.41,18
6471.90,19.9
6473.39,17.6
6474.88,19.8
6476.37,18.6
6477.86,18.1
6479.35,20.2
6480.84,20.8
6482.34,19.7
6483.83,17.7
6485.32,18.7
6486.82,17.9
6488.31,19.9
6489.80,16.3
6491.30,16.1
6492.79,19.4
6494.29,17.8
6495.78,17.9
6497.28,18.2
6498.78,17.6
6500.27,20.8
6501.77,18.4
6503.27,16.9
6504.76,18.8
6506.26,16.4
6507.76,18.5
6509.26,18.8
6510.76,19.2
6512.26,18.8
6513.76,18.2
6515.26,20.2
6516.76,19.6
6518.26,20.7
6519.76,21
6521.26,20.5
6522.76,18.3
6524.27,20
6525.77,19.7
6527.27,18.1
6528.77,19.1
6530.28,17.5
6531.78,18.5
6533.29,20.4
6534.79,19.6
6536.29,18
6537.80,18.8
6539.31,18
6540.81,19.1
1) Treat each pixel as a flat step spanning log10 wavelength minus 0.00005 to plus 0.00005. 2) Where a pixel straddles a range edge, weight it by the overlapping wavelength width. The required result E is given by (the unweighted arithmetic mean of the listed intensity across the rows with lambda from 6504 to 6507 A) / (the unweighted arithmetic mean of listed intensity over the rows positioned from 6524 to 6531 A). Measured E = 0.93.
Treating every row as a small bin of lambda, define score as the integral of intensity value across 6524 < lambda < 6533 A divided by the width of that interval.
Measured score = 18.8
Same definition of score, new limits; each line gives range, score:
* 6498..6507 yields 18.2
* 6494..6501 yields 18.5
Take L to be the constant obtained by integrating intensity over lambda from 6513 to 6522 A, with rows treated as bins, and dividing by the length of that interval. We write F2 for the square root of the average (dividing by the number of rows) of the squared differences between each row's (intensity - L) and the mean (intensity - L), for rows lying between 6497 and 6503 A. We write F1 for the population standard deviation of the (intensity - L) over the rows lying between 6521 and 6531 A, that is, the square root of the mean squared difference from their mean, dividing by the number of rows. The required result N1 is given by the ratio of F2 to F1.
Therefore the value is 1.2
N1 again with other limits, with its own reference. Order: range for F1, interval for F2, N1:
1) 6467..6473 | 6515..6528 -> 0.7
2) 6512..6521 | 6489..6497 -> 1.2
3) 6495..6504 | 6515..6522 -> 0.4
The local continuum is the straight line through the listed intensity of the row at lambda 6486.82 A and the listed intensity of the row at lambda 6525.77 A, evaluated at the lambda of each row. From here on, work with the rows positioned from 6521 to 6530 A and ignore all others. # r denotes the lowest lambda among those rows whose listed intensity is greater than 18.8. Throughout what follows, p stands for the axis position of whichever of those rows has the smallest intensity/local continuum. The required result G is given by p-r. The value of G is 6.0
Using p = 6527.27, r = 6521.26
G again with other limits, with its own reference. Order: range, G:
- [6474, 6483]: 3.0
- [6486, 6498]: 3.0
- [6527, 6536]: 1.5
